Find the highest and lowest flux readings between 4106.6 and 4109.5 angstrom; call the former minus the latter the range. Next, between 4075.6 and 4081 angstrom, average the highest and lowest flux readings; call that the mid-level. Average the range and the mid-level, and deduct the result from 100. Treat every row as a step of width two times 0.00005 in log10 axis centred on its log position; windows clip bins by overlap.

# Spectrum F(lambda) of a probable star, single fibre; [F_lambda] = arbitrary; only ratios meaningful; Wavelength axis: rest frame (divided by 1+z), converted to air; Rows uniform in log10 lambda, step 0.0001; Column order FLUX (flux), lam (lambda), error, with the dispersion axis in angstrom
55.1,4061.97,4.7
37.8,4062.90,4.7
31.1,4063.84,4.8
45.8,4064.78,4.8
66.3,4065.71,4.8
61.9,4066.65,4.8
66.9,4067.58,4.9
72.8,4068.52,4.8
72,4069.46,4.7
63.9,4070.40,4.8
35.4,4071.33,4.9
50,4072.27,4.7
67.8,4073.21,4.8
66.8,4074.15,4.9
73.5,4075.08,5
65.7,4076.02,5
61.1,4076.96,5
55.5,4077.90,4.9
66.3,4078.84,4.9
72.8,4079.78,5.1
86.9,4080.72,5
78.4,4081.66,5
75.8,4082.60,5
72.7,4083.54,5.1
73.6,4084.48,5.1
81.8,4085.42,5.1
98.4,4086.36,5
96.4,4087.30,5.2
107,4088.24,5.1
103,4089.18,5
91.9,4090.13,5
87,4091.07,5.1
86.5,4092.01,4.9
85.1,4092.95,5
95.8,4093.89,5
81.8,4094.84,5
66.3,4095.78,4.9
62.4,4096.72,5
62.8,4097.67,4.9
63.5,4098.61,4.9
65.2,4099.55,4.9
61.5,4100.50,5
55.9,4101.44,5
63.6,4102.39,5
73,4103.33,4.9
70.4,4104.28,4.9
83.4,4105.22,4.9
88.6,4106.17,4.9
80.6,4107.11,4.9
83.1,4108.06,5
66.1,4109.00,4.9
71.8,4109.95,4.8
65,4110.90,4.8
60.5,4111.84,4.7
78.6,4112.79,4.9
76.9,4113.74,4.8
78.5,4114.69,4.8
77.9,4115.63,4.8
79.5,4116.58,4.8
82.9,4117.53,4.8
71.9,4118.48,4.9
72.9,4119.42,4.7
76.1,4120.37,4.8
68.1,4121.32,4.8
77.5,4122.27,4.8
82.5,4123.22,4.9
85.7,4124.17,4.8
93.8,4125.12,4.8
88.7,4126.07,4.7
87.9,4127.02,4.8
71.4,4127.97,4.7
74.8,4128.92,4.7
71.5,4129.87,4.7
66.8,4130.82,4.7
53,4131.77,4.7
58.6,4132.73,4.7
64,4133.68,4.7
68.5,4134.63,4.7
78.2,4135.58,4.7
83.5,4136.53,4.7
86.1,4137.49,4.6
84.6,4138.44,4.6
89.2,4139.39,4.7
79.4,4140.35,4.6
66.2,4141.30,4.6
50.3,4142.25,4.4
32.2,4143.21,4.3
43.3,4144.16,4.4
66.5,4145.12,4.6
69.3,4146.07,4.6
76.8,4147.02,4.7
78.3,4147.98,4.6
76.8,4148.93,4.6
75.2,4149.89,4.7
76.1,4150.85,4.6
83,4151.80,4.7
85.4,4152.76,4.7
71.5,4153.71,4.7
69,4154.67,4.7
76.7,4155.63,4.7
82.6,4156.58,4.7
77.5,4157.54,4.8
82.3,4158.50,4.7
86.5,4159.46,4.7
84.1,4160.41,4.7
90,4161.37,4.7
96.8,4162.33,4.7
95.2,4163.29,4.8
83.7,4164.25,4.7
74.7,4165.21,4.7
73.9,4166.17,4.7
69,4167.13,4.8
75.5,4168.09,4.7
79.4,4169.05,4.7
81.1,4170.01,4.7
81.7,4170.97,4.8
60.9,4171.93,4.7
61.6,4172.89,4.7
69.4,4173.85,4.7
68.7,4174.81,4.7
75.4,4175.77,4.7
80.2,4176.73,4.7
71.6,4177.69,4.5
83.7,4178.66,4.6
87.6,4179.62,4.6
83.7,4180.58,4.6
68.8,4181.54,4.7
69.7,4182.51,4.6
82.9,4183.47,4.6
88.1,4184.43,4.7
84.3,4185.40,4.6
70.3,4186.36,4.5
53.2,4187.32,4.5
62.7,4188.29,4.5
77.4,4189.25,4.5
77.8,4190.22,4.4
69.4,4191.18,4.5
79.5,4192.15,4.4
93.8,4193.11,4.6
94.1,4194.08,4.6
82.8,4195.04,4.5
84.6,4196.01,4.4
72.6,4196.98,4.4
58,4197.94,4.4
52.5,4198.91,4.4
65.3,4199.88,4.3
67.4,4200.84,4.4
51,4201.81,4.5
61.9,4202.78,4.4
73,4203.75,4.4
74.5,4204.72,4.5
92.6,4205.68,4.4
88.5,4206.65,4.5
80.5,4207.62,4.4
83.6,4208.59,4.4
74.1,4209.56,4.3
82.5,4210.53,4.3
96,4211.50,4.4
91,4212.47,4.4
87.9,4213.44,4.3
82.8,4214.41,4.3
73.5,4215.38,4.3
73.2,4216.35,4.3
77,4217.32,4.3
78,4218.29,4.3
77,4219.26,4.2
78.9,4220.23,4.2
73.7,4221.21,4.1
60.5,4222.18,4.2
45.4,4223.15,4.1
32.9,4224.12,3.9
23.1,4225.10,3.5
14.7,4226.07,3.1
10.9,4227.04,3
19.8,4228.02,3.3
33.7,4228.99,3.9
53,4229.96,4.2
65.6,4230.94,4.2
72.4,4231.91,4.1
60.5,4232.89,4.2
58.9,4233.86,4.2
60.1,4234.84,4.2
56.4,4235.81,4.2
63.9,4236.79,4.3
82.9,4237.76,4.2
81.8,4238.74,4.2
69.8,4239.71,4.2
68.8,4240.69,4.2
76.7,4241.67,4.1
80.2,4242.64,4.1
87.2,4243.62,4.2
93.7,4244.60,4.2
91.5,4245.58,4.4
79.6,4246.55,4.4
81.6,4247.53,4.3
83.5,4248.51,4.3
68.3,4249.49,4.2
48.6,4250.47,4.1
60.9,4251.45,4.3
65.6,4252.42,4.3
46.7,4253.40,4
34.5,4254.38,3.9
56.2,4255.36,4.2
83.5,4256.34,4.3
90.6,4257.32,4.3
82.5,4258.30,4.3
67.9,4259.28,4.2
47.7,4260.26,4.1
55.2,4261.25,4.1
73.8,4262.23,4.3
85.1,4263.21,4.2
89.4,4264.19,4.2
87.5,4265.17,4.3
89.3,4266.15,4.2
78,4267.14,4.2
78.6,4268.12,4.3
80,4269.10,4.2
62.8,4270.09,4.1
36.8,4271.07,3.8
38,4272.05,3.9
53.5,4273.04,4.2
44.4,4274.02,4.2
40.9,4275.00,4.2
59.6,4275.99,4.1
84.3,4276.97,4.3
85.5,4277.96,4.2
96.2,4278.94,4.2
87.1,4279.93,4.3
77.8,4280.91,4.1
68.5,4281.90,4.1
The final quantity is 55.9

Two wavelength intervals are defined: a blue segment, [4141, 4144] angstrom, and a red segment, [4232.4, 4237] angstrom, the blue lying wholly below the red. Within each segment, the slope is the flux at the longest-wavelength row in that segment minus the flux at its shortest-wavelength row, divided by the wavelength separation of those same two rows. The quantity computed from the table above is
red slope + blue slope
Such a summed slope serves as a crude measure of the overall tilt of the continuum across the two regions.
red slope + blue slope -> -17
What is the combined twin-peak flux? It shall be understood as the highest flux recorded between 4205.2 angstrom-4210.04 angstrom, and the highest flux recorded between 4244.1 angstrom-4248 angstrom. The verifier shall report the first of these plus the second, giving 186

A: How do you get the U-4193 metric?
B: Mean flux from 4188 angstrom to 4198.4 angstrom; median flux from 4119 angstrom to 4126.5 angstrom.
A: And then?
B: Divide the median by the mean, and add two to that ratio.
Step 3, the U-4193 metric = 3.03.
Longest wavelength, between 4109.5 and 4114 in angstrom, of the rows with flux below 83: 4113.74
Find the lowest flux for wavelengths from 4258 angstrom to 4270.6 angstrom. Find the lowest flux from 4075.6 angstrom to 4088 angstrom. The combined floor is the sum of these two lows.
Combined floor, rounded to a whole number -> 103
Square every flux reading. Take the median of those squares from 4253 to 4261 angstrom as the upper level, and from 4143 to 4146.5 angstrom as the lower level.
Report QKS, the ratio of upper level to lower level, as 1.2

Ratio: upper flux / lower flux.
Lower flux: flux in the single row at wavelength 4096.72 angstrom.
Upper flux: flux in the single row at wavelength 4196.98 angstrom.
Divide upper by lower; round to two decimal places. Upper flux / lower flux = 1.16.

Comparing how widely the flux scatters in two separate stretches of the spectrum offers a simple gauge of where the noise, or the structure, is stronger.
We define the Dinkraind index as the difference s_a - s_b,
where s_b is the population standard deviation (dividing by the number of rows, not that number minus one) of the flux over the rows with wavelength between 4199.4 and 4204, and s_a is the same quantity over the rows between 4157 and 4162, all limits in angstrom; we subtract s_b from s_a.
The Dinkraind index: -3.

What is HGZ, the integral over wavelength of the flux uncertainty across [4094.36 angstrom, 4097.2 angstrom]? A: 14.1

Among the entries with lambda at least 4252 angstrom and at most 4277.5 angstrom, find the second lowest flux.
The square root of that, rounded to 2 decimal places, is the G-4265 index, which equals 6.07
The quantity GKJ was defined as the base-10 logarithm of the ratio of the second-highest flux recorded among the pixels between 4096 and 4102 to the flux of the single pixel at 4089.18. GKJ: -0.21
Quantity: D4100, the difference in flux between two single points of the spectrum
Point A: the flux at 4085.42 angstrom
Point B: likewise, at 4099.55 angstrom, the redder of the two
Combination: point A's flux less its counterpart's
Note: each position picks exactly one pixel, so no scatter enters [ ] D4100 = 17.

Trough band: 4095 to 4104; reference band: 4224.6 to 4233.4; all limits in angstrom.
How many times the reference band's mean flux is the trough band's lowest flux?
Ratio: 1.4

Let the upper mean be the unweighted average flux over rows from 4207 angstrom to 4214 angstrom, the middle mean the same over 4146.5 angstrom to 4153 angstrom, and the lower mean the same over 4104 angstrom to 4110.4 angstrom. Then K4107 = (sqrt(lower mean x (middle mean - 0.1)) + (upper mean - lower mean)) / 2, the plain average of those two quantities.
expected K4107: 43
